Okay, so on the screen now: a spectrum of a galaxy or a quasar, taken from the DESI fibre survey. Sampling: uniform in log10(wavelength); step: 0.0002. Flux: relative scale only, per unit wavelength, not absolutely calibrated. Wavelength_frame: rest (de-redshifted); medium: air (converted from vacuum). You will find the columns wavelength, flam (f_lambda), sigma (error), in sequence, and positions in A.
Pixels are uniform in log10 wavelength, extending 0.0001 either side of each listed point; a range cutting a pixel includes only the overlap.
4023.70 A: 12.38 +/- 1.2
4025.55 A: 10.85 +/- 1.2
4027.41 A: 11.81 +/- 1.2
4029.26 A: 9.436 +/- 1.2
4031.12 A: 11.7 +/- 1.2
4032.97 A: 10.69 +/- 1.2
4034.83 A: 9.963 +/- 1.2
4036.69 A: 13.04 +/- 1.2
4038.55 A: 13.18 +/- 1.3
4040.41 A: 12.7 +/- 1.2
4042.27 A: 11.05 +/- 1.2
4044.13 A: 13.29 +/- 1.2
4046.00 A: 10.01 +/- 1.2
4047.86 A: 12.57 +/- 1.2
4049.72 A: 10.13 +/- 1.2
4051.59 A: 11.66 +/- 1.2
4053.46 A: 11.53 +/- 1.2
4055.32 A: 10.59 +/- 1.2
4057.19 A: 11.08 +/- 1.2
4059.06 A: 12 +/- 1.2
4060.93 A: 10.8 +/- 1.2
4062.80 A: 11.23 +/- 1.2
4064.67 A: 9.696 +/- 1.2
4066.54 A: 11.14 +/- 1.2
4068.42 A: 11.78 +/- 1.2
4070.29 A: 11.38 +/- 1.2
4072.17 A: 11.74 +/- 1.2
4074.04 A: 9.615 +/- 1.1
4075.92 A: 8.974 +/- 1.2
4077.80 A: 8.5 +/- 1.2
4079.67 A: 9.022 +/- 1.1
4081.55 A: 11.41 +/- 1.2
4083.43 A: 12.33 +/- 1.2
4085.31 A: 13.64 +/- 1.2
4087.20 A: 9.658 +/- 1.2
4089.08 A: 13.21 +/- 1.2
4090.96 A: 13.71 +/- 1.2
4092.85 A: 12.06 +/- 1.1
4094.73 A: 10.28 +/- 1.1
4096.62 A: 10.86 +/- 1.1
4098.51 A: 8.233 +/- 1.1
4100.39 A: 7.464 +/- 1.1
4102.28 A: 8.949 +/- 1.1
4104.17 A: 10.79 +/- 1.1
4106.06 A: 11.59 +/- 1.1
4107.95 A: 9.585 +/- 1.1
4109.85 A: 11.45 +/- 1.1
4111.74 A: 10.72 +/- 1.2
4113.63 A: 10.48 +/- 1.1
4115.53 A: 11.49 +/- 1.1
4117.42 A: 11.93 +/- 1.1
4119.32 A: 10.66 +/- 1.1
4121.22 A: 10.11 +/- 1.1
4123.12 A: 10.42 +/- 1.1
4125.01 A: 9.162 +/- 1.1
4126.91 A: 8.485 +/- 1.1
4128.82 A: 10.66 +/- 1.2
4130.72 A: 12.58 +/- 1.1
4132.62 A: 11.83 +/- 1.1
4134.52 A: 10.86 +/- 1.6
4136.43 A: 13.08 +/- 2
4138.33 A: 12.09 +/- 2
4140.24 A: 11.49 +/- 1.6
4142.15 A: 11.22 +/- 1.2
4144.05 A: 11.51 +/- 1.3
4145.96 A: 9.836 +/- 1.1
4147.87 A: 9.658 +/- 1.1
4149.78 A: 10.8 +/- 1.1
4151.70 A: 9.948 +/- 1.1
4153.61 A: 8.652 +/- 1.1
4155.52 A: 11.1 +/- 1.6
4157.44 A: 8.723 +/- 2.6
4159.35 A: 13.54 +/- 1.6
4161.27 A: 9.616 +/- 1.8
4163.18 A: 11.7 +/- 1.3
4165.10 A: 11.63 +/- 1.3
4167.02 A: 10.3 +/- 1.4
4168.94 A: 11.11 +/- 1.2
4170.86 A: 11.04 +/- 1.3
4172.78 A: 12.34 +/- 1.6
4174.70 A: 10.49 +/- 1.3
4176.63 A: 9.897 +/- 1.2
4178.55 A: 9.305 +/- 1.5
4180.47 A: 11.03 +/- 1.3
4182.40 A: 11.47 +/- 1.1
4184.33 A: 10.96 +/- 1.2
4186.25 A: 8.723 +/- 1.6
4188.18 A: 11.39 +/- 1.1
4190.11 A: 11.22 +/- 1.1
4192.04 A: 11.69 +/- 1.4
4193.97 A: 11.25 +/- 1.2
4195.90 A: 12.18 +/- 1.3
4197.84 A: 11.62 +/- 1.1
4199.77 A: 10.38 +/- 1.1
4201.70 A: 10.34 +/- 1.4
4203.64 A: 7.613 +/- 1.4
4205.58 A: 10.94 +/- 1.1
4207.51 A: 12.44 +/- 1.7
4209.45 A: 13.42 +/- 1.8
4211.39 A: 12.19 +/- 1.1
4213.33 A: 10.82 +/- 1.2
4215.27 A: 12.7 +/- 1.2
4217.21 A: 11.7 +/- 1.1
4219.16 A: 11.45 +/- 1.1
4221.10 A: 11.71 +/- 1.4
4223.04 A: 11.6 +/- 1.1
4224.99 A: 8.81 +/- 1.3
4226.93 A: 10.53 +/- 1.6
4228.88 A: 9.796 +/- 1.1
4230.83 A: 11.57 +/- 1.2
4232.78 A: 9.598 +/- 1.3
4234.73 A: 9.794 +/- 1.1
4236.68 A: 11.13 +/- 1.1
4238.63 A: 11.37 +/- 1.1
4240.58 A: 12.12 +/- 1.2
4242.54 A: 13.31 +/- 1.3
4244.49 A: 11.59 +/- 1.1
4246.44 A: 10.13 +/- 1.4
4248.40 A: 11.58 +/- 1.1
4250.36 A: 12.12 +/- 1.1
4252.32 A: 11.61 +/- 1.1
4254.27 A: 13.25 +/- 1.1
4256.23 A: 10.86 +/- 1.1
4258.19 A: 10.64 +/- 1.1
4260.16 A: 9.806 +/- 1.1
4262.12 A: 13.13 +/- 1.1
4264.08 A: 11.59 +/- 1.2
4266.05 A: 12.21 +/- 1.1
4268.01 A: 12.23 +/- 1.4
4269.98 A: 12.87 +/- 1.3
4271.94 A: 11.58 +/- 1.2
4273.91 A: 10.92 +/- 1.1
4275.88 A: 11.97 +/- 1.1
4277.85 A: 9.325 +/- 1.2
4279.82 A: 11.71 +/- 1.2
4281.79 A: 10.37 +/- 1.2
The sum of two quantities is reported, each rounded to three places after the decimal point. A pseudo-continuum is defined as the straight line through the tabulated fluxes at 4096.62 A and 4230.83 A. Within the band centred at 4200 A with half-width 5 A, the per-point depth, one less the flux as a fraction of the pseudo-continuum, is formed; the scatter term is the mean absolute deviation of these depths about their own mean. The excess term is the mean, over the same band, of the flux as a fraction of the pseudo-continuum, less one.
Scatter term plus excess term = 0.019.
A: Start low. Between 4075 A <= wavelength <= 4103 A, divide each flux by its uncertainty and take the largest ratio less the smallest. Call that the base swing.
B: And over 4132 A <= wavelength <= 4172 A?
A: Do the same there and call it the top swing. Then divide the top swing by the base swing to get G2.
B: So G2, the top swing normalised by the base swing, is 1.59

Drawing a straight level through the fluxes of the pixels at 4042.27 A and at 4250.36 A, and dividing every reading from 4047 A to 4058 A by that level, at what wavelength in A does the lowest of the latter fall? 4049.72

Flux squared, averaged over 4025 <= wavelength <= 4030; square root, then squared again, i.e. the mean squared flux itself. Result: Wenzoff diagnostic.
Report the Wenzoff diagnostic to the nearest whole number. 115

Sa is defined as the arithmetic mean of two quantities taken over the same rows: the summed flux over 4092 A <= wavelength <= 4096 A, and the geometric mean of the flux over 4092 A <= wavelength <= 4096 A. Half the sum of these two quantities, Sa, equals 16.7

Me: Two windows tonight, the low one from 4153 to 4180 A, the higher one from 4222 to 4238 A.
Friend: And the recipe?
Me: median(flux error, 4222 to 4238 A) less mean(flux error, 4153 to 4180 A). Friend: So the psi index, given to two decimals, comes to -0.34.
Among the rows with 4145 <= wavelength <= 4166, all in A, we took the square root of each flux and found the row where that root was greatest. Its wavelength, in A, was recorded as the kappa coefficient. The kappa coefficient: 4159.35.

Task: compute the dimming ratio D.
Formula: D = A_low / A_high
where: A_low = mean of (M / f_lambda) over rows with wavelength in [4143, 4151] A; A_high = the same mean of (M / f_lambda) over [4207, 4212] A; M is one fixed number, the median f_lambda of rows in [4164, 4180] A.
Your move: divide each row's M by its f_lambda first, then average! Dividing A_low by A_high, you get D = 1.22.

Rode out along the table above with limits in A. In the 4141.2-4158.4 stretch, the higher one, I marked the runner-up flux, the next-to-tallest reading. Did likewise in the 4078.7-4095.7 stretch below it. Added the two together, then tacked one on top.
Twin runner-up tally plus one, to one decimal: 25.9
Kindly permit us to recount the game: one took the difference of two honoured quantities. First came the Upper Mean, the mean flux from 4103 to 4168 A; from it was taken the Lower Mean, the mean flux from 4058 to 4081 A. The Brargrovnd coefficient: 0.3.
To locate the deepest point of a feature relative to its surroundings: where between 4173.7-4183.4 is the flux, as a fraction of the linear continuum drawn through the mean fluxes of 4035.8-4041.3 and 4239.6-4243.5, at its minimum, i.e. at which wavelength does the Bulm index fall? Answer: 4178.55 A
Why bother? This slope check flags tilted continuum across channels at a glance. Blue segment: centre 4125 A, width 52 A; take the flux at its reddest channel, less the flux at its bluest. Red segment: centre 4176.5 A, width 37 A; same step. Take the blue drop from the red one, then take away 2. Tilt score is -7.6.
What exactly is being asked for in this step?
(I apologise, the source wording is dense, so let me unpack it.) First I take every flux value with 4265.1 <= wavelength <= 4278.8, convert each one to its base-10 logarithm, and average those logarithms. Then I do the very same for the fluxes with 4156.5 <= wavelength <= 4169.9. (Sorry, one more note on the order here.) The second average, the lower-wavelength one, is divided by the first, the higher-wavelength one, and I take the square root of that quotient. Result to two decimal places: 0.99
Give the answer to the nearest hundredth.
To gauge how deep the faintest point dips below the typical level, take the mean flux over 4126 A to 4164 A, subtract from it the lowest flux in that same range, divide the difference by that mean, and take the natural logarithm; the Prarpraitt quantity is -1.52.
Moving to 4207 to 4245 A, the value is -1.49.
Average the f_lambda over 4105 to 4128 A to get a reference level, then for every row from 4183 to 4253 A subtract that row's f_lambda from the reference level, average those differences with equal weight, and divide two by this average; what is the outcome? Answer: -3.1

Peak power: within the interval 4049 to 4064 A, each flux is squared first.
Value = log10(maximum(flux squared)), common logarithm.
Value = 2.16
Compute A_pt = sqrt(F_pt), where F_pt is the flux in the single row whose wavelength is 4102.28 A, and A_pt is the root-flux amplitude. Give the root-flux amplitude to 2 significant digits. 3.0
